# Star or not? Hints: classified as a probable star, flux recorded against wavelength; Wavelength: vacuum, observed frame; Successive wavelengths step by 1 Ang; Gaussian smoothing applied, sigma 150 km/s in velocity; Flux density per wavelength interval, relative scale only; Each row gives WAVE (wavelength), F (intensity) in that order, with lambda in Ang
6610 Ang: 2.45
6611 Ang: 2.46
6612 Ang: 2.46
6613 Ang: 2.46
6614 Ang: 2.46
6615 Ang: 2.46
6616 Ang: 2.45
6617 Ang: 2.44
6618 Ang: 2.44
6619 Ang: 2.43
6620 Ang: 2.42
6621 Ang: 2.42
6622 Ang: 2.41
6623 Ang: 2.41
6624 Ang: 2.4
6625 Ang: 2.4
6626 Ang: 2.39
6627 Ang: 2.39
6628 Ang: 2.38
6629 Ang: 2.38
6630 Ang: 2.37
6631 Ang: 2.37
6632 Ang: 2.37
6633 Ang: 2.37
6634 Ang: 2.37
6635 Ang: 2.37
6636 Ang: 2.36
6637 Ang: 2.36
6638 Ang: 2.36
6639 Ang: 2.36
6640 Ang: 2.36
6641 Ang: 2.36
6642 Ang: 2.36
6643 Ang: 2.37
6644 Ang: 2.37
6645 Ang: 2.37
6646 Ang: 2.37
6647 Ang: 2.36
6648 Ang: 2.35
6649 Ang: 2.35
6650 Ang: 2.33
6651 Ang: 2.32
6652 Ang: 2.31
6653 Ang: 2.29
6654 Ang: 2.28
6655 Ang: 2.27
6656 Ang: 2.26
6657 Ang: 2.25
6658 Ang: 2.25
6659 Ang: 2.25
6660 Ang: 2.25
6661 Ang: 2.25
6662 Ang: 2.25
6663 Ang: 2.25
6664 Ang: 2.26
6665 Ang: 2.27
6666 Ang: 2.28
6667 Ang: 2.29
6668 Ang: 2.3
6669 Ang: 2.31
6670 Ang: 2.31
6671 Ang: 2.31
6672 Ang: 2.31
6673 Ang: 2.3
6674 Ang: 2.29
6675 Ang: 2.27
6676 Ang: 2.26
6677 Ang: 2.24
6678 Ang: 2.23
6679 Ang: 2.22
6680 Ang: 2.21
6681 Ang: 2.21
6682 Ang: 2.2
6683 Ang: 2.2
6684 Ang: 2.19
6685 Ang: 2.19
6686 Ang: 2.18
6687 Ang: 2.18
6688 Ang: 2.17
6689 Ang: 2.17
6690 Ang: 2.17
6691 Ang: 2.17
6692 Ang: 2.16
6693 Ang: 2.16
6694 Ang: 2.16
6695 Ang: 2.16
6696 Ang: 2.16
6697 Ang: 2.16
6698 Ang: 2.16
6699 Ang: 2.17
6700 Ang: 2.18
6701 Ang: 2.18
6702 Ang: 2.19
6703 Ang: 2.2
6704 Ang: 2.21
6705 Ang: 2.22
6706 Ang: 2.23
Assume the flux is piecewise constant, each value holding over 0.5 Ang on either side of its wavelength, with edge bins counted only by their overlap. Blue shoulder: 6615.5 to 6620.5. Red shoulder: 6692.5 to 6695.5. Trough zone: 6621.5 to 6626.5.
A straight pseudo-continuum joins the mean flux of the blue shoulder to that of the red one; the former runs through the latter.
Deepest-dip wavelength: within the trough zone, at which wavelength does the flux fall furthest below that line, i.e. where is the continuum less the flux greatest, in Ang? 6626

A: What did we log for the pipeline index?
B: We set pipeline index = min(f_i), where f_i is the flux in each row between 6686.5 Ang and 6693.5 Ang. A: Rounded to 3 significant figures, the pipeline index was 2.16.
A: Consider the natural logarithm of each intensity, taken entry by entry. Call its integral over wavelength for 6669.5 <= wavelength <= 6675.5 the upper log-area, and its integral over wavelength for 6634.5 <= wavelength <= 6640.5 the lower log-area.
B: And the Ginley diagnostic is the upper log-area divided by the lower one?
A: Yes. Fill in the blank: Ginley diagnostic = 0.968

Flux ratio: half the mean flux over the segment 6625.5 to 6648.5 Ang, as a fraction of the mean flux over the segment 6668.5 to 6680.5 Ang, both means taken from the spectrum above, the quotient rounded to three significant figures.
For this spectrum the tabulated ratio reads 0.521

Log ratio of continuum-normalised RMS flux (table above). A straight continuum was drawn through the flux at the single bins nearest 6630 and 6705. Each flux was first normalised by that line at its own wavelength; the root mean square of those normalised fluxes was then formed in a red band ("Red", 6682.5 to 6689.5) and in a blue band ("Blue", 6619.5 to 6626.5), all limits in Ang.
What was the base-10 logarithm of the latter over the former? 0.019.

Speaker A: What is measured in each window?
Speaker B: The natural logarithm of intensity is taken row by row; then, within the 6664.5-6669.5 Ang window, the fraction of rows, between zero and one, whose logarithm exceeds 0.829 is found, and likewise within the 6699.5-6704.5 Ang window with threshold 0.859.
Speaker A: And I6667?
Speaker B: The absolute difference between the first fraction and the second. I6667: 0.40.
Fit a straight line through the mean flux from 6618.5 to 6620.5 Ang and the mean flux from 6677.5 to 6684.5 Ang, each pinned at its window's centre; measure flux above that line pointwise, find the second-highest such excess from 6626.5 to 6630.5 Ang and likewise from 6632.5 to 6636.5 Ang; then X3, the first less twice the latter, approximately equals 0.00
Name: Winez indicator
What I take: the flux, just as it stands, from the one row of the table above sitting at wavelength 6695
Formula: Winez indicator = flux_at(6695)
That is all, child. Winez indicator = 2.16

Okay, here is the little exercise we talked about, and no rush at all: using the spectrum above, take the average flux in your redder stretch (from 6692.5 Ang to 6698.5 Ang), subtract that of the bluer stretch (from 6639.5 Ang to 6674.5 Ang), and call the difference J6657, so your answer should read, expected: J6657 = -0.14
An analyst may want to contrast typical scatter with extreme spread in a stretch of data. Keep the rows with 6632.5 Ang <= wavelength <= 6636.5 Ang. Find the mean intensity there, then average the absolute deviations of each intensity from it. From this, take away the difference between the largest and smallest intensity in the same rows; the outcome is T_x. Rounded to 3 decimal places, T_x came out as -0.006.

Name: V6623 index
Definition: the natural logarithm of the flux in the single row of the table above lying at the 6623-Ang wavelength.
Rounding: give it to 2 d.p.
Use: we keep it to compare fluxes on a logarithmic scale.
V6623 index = 0.88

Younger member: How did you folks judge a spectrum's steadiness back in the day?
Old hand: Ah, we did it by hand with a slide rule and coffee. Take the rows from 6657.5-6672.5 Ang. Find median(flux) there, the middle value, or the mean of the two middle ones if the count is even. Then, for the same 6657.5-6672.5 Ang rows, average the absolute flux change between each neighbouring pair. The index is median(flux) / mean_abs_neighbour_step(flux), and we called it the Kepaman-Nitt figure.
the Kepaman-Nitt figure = 530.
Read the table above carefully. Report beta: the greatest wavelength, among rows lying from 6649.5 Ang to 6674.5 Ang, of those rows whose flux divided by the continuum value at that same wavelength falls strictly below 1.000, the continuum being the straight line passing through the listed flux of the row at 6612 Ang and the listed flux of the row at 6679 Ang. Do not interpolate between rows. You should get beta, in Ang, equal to 6665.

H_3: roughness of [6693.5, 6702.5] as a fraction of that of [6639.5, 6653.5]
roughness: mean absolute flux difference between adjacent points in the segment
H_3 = 0.5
